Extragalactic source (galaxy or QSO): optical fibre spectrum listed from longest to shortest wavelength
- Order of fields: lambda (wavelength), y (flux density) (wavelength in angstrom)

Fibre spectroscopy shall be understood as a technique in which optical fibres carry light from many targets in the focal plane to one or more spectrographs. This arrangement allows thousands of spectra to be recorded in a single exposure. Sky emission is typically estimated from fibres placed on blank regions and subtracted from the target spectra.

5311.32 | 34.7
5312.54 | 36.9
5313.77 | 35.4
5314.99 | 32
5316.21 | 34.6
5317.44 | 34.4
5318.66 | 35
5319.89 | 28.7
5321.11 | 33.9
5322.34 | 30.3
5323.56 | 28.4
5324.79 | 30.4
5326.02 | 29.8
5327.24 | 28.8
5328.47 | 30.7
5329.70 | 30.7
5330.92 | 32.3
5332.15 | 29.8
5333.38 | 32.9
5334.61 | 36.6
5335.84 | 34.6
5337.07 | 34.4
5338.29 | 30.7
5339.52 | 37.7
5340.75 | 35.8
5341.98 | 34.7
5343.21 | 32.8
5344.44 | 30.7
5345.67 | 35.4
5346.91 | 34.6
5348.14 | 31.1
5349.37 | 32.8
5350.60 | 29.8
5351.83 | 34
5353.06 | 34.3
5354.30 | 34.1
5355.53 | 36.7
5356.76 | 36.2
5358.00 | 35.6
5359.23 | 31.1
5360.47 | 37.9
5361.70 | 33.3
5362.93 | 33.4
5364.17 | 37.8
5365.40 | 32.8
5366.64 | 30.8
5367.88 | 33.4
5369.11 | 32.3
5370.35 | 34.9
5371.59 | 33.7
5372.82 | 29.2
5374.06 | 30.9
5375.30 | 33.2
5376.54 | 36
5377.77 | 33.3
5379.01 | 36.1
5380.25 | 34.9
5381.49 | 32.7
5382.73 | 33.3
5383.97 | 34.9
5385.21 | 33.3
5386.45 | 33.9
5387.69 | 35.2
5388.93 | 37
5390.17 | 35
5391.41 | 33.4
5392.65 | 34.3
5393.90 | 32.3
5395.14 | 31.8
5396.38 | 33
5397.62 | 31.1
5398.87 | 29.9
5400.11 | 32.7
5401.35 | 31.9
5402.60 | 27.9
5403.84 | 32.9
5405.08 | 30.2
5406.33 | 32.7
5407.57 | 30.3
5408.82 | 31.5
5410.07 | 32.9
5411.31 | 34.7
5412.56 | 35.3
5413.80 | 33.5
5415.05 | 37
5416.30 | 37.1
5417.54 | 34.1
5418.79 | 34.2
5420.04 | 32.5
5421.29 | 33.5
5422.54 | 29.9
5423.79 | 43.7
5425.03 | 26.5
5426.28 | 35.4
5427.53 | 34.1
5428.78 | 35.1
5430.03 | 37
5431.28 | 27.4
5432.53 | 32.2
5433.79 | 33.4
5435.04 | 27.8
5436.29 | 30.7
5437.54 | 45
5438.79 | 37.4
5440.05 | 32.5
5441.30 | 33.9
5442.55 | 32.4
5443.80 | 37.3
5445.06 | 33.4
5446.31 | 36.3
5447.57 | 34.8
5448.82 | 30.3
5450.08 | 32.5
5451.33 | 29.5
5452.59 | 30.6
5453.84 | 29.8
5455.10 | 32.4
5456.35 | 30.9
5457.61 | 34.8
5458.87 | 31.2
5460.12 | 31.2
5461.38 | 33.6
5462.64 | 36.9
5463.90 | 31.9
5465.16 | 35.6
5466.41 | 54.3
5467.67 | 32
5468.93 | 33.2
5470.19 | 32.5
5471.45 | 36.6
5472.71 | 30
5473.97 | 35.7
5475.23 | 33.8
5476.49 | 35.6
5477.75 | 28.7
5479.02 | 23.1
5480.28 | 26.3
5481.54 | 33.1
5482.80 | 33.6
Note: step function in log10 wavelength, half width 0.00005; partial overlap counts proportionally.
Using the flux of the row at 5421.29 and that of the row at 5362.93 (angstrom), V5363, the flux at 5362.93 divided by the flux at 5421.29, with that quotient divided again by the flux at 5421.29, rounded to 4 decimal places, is 0.0298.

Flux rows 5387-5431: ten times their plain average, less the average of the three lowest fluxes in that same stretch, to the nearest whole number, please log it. 306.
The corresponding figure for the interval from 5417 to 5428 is 308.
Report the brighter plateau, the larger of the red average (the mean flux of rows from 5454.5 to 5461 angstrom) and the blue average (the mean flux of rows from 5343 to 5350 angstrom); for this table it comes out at 32.9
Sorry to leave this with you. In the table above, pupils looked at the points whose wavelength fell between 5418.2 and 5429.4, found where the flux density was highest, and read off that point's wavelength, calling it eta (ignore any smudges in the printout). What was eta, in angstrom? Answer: 5423.79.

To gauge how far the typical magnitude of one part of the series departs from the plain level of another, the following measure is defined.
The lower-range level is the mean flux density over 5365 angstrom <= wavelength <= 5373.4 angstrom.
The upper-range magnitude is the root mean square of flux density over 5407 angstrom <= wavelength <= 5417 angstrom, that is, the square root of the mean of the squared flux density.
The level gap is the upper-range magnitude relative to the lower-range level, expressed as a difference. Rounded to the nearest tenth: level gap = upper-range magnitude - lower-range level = 1.7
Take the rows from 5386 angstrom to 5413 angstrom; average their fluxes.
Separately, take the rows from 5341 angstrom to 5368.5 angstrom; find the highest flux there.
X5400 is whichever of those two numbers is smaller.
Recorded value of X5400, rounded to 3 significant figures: 32.7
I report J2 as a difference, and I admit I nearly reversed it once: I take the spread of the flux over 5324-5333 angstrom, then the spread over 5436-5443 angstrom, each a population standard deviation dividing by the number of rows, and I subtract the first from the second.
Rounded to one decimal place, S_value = 3.8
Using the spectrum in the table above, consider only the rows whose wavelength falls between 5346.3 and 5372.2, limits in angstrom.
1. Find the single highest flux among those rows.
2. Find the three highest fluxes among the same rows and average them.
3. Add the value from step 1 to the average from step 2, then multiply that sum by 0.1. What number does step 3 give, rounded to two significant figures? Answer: 7.5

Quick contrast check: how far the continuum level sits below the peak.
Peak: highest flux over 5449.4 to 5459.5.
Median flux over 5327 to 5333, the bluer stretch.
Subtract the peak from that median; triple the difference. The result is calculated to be -12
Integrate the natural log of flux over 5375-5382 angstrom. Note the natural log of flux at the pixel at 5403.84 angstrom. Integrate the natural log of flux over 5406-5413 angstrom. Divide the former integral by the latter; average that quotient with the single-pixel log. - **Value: 2.25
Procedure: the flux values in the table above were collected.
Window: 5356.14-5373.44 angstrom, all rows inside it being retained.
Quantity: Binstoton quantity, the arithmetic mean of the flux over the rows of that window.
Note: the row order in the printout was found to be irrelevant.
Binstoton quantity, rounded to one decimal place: 33.7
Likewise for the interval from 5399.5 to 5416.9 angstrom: 32.9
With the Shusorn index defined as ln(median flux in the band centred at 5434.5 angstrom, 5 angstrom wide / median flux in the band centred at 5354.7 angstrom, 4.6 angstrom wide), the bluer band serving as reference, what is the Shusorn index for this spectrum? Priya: -0.114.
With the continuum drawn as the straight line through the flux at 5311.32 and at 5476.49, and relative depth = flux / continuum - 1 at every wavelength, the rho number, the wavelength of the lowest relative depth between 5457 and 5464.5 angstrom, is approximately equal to 5460.12 angstrom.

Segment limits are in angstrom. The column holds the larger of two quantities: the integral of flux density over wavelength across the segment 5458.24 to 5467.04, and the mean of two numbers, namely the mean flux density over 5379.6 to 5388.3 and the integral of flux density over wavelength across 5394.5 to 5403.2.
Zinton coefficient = 320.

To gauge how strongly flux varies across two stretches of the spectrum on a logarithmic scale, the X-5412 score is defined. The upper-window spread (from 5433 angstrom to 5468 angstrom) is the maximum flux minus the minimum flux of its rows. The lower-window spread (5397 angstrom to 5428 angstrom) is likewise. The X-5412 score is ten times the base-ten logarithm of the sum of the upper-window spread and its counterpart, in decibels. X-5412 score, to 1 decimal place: 16.4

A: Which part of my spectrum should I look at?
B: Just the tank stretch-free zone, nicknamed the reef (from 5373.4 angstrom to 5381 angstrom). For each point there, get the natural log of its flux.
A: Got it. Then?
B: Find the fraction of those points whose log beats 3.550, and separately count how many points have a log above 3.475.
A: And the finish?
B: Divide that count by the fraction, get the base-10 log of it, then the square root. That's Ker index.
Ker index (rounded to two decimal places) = 1.00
